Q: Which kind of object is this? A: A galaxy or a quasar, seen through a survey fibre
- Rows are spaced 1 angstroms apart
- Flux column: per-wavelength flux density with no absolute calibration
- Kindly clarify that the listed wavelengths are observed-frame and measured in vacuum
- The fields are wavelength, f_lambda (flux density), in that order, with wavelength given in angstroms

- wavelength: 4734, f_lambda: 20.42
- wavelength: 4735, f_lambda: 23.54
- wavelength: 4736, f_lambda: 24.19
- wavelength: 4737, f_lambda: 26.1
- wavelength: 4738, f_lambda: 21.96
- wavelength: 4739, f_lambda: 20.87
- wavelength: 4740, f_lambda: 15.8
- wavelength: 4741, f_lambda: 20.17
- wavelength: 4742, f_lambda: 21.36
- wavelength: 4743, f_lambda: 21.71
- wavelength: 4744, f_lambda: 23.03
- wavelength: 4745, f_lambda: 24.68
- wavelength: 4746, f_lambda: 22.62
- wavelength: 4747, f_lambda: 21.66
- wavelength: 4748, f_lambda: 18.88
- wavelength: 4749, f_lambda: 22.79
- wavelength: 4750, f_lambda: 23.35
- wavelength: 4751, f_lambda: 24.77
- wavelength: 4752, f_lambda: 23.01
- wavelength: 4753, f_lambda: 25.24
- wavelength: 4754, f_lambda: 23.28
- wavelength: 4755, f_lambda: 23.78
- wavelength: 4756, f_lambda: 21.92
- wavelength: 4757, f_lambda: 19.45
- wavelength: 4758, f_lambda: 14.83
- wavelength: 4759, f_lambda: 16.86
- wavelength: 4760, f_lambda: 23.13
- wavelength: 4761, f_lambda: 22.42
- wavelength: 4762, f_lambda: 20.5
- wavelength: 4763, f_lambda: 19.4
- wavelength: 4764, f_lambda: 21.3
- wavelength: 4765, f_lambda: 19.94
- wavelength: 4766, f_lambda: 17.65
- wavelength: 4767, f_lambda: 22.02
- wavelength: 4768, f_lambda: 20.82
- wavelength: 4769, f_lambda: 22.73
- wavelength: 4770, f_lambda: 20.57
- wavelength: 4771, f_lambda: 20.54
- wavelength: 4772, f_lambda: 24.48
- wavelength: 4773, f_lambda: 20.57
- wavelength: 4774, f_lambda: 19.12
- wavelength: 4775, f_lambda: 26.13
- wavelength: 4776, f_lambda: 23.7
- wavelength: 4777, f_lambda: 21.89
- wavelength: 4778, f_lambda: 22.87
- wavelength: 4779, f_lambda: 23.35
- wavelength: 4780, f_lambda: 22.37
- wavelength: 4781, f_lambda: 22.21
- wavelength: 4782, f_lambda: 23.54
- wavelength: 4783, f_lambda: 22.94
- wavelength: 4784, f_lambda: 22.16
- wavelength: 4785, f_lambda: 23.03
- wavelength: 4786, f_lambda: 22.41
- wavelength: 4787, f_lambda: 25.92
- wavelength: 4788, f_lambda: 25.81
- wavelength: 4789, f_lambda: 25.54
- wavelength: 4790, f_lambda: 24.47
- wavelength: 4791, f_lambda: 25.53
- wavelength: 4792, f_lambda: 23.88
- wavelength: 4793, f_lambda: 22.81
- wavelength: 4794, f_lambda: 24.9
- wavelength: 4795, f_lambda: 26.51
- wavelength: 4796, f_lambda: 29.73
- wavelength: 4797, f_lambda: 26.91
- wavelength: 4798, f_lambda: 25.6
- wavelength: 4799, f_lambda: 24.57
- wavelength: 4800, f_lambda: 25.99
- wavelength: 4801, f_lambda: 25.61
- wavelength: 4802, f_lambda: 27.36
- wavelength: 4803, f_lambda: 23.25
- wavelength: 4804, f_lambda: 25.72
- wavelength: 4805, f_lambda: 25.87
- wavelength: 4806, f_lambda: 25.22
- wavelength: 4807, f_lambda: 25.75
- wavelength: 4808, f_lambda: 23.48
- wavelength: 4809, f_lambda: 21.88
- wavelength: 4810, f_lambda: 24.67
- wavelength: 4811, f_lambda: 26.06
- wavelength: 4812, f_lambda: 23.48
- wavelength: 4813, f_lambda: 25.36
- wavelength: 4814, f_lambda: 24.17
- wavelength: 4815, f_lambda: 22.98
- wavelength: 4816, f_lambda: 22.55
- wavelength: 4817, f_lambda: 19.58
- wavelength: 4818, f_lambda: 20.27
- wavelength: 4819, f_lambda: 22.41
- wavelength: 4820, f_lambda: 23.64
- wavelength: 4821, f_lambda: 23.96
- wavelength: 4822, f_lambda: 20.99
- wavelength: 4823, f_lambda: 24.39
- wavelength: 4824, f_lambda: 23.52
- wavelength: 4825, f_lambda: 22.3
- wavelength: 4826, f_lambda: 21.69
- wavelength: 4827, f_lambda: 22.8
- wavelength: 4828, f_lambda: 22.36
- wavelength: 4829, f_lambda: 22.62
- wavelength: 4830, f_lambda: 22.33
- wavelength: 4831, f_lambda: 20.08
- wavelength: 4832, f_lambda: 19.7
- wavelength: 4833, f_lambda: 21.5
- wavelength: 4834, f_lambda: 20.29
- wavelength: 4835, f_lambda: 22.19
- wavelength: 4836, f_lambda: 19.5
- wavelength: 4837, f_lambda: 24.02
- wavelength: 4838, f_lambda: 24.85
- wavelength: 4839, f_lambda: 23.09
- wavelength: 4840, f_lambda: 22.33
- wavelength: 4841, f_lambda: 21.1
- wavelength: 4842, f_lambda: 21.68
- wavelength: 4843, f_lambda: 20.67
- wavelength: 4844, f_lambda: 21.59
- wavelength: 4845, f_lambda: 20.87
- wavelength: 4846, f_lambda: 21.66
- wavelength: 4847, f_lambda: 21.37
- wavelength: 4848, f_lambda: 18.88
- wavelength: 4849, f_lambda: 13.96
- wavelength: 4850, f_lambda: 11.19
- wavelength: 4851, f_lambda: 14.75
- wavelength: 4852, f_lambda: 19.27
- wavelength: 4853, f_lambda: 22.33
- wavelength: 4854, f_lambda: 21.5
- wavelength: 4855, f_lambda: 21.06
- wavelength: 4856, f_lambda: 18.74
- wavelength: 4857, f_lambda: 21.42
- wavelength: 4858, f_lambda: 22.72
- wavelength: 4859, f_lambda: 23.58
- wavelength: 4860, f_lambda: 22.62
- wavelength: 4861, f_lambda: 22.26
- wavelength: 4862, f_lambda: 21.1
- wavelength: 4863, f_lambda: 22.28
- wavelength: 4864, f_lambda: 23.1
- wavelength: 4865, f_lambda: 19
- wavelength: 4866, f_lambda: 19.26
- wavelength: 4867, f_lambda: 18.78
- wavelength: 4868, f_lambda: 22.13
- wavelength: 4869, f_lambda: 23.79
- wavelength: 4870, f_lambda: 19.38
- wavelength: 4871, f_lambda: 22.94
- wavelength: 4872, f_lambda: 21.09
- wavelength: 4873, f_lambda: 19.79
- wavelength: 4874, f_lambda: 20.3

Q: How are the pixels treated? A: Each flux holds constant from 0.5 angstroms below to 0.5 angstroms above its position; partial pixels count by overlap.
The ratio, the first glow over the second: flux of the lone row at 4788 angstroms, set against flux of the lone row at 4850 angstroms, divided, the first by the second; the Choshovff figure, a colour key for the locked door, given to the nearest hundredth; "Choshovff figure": 2.31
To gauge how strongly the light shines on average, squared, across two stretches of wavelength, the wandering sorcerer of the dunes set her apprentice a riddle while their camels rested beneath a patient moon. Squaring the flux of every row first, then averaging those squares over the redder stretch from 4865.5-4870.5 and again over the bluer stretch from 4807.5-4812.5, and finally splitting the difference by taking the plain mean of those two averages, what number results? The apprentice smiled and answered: 502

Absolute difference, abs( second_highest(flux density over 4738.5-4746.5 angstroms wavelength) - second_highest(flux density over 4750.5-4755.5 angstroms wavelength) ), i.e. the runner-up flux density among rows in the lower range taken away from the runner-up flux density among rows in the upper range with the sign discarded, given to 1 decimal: 1.7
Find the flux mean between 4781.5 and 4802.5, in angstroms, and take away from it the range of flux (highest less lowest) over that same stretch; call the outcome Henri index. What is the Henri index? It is 17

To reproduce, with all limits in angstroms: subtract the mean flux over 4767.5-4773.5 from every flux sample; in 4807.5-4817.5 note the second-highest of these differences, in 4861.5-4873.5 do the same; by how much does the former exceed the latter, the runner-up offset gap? 2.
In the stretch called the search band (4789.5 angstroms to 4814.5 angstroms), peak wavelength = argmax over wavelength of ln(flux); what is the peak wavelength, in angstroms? 4796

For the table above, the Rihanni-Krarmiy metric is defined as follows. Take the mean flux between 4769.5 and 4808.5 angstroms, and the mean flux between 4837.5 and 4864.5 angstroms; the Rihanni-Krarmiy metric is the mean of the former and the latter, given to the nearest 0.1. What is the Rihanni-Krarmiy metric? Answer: 22.5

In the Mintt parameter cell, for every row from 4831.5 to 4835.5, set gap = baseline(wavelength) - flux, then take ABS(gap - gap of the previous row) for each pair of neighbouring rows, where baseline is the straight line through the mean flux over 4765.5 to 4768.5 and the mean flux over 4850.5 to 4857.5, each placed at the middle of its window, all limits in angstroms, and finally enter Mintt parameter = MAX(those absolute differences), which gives 1.9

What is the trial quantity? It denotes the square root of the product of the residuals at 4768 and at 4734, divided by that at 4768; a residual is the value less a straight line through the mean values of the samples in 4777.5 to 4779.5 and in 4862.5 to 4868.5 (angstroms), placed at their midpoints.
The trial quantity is -1.2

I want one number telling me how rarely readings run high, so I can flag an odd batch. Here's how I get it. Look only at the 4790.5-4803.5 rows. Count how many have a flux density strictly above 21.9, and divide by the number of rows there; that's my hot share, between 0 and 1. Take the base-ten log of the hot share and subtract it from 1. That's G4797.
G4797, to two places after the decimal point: 1.00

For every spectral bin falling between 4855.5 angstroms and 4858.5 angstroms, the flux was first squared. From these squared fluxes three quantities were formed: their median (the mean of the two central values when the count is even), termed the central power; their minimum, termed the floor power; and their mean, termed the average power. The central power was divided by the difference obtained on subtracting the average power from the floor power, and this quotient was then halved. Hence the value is -2.5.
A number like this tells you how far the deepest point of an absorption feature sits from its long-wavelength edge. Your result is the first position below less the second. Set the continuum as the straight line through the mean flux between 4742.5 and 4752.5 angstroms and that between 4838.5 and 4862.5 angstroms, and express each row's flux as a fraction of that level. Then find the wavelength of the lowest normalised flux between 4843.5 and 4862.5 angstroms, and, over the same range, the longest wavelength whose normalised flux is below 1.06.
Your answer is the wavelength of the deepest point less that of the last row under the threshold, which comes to -12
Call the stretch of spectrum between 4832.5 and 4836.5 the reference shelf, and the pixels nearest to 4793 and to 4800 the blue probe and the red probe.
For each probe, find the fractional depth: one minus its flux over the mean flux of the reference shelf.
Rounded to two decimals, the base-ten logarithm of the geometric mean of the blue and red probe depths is -0.82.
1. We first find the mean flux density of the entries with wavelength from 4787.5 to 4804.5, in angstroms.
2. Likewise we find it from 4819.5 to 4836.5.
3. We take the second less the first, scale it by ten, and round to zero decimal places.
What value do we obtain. -35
